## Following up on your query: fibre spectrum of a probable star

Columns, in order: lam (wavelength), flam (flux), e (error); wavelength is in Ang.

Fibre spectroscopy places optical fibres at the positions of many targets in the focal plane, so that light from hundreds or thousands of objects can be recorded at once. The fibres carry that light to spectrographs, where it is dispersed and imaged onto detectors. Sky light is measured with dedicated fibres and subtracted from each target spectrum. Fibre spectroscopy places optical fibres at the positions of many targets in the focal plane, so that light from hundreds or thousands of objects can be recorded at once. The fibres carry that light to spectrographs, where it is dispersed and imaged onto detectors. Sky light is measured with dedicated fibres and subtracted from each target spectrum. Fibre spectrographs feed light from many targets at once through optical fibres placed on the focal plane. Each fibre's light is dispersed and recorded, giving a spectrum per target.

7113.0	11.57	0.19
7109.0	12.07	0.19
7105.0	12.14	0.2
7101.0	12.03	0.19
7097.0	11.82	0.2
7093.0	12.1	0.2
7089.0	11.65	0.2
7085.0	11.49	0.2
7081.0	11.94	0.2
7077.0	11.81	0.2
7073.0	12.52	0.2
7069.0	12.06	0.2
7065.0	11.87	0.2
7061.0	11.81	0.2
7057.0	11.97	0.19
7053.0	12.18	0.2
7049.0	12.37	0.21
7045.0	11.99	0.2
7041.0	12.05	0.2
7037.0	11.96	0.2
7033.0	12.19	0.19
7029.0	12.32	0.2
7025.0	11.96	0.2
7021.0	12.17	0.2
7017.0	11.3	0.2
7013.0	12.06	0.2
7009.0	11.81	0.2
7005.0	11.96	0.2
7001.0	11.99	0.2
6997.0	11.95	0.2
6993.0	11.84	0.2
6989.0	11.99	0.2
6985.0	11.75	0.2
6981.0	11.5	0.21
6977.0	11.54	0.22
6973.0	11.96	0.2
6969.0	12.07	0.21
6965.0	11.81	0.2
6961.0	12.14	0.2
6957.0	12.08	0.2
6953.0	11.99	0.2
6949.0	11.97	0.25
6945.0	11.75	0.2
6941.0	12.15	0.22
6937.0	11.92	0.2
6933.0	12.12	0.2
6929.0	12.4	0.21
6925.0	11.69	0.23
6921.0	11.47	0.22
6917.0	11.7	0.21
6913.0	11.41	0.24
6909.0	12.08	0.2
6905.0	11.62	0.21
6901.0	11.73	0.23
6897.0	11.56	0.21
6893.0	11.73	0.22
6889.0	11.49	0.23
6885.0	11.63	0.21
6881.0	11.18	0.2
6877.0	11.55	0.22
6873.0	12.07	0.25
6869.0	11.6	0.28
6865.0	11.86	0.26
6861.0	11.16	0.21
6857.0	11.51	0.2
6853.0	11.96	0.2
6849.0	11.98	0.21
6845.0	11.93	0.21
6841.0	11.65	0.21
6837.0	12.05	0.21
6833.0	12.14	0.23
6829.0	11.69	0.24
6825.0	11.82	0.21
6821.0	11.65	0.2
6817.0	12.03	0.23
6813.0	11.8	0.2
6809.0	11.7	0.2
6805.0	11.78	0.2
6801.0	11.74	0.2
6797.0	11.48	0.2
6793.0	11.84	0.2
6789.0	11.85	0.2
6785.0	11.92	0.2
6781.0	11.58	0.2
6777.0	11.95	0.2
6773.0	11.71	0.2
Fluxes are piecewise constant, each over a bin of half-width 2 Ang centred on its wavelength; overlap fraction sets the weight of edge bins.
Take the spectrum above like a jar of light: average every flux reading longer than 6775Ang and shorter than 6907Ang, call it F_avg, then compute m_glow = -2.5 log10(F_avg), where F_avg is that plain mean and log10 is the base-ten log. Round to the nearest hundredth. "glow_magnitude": -2.67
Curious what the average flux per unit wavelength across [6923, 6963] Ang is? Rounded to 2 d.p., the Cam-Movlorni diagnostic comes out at 12.02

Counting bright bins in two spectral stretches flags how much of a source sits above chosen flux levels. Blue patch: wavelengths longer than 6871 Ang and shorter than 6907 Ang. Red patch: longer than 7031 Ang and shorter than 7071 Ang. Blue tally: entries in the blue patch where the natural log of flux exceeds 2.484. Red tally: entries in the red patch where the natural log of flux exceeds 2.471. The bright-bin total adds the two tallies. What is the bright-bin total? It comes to 10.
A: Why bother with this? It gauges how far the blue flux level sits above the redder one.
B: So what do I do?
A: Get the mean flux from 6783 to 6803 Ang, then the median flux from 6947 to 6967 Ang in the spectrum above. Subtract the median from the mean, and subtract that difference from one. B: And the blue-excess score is 1.2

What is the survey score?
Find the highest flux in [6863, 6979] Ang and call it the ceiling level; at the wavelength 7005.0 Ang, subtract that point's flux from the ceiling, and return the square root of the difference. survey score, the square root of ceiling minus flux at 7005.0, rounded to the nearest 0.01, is 0.66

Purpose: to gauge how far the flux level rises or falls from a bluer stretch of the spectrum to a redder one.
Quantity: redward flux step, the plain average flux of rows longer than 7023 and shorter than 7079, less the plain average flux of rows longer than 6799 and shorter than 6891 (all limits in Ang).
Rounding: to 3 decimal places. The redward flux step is 0.338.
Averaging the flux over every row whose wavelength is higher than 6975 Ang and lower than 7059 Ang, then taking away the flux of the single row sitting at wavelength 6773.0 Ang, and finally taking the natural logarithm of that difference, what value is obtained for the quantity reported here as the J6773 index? -1.4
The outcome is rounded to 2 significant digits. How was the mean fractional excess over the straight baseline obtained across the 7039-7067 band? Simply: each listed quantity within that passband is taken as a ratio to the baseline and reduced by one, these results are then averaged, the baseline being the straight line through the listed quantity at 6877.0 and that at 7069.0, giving 0.0014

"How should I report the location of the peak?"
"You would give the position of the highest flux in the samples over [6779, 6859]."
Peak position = 6833.0 Ang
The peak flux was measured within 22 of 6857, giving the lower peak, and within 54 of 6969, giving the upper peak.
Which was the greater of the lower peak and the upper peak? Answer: 12.40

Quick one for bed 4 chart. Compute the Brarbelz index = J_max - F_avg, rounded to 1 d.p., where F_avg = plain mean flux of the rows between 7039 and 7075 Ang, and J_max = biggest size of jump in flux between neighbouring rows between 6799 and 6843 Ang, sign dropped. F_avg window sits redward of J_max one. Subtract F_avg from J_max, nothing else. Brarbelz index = -11.6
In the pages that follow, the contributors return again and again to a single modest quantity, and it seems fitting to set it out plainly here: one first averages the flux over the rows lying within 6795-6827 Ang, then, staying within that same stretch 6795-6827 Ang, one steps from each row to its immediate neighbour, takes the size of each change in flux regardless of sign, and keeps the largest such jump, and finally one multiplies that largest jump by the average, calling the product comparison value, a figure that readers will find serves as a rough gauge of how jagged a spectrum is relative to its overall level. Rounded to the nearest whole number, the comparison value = 4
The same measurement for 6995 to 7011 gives 2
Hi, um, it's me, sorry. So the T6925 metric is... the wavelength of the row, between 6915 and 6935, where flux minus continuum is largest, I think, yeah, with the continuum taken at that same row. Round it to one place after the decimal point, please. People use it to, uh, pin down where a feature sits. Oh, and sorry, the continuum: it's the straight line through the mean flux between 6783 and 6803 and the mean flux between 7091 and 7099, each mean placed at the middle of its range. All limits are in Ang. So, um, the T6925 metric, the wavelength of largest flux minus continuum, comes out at 6929.0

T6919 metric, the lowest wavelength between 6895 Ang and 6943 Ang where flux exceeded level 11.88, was 6909.0 Ang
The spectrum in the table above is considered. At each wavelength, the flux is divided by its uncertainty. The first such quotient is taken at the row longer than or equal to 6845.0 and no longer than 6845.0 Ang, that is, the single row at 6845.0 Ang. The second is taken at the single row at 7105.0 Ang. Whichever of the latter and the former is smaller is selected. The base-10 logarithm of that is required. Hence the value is 1.75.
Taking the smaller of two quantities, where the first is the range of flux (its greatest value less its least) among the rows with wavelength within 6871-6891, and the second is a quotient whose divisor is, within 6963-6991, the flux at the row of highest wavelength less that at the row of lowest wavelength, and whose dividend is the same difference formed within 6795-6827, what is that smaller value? 0.9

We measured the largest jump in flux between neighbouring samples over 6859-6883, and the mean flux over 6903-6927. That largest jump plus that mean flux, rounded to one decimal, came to 12.4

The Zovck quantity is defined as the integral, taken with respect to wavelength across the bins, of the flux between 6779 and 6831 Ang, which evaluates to 612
